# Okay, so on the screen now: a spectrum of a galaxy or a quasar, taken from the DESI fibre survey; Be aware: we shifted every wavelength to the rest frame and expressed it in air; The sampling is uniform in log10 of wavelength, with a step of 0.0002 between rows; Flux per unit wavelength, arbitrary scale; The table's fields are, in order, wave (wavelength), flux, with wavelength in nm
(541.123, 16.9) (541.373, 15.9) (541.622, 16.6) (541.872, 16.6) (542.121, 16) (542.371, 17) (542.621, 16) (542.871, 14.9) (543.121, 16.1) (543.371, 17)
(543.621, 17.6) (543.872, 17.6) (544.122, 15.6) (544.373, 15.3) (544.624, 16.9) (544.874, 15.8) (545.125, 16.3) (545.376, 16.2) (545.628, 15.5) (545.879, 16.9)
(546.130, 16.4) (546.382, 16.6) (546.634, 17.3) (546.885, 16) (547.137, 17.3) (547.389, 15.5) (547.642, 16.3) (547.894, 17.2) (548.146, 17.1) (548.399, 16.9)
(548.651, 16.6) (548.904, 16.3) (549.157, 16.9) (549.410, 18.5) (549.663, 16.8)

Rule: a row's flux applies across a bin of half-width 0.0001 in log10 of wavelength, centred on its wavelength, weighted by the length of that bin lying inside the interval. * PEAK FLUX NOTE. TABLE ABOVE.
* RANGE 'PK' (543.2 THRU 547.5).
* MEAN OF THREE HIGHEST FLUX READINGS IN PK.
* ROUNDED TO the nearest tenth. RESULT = 17.5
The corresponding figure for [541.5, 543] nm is 16.7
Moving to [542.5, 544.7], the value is 17.4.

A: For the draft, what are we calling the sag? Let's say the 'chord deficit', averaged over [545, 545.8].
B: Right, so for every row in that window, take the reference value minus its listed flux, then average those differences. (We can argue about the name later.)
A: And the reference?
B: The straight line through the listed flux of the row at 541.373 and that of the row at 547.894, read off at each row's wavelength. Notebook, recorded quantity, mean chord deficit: 0.7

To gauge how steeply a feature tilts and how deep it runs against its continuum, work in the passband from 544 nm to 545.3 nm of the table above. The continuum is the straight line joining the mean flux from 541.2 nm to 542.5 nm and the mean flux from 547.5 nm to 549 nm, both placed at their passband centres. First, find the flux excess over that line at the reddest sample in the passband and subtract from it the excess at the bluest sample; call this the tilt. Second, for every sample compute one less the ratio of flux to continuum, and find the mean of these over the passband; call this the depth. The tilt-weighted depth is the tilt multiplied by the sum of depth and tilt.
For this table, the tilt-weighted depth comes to 0.45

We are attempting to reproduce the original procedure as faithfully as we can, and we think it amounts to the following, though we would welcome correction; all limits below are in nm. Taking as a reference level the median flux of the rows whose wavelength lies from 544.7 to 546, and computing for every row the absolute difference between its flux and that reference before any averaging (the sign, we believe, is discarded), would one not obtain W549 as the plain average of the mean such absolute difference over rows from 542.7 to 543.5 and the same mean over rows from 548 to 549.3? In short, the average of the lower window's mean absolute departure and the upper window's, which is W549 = 0.65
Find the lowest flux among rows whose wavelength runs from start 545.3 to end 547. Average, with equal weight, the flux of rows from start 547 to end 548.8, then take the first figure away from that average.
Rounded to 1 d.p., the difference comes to 1.2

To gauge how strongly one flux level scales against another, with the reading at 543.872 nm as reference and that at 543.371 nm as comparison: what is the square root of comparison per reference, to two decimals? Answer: 0.98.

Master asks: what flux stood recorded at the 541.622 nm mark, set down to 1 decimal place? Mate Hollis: 16.6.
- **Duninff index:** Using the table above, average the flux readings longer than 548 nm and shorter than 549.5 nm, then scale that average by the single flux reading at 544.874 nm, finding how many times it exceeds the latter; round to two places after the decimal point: 1.08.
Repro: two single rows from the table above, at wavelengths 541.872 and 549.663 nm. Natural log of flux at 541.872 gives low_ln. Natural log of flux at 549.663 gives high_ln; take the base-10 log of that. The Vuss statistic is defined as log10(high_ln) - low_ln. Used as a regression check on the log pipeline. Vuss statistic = -2.36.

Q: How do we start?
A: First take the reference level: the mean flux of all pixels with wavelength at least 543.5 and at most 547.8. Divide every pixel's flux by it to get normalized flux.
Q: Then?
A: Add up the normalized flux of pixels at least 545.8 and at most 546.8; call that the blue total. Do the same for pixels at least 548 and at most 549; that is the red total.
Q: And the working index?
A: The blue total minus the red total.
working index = 0.018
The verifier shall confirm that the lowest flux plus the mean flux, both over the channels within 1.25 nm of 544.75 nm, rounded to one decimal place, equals 31.7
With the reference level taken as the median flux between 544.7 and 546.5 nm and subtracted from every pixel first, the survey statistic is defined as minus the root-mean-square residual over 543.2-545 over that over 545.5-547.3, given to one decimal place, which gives -1.4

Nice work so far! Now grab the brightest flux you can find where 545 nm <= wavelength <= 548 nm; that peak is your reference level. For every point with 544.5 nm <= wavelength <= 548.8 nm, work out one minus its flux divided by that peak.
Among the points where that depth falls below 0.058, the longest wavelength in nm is 548.651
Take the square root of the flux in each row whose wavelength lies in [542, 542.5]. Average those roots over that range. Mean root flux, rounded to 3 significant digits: 4.06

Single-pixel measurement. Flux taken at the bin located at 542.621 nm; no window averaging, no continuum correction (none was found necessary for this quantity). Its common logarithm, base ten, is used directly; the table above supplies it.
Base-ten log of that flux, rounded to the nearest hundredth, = 1.20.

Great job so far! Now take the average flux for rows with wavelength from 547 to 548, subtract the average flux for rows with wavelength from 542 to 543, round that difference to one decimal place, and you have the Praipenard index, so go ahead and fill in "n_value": 0.6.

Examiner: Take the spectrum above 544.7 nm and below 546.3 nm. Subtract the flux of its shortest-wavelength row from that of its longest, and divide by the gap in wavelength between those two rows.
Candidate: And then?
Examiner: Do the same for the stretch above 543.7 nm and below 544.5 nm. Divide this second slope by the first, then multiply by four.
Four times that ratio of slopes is -38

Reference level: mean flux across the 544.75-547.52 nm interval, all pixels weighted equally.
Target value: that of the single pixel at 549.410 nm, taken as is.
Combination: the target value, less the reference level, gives 2.2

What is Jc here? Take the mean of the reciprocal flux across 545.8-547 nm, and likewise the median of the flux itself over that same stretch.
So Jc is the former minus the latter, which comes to -16.5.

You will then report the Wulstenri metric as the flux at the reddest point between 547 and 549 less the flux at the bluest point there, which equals -1.00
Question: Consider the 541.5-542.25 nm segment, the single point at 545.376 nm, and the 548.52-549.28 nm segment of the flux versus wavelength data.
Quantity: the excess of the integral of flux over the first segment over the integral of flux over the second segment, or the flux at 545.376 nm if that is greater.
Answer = 16.2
